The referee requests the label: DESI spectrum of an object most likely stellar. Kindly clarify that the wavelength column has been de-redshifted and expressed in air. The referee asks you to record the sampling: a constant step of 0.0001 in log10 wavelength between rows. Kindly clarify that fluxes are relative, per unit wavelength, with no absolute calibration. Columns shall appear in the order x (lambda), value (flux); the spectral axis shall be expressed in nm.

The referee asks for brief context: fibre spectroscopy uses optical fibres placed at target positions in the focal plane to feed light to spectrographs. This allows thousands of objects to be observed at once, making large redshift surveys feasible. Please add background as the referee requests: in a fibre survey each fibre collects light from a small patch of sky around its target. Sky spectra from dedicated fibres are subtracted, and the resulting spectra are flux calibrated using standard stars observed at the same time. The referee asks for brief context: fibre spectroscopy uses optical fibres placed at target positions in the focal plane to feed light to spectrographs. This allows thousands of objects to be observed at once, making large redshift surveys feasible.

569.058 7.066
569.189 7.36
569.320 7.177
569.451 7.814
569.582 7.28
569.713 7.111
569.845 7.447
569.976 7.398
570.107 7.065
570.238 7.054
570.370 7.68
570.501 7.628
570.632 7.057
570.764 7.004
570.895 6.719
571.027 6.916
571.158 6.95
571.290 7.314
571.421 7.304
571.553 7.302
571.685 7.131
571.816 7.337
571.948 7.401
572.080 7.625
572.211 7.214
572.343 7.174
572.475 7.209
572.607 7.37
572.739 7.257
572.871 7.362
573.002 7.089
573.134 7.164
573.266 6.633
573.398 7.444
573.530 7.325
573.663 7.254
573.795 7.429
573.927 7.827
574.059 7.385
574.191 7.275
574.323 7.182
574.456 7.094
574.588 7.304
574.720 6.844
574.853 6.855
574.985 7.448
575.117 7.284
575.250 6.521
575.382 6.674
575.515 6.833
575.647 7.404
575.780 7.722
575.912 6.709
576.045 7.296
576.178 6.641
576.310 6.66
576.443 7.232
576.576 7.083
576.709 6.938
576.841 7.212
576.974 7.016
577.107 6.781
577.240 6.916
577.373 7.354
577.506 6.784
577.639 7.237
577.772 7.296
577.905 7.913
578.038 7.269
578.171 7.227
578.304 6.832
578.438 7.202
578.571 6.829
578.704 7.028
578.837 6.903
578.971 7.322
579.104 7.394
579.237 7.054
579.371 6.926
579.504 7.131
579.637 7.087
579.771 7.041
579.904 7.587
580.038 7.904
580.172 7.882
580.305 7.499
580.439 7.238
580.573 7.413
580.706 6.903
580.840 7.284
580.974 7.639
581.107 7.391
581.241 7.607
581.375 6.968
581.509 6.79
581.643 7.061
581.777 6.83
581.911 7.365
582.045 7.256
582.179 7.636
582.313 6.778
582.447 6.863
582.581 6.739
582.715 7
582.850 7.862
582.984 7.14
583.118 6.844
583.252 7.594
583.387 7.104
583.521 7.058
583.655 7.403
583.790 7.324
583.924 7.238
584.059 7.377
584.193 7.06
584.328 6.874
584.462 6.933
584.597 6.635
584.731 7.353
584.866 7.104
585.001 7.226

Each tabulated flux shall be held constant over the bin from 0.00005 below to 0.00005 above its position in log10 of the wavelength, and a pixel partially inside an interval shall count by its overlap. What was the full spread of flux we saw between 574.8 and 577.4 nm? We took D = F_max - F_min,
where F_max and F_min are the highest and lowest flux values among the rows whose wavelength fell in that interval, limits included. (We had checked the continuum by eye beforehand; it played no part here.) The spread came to 1.20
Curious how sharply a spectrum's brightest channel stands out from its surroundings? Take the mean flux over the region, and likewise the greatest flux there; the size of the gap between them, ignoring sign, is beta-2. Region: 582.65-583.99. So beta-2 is 0.61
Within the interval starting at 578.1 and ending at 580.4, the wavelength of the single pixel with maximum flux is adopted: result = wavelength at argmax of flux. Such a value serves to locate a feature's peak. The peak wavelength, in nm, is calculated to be 580.038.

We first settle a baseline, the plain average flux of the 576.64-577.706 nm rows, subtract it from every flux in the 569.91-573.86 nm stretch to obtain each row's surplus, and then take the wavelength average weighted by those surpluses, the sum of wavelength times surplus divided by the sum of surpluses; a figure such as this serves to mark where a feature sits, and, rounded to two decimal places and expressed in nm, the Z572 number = 571.97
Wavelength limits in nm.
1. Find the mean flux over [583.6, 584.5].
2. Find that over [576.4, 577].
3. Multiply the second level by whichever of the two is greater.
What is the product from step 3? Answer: 50.9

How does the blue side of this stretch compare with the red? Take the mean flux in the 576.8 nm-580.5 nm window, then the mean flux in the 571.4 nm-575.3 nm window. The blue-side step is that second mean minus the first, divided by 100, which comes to 0.0003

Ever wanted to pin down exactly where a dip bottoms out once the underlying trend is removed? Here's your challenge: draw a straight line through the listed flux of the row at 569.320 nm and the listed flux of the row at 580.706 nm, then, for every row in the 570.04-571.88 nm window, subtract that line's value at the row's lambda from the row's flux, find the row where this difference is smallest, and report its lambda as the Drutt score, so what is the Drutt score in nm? 570.895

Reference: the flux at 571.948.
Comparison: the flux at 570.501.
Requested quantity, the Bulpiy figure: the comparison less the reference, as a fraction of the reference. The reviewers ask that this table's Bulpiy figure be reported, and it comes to 0.031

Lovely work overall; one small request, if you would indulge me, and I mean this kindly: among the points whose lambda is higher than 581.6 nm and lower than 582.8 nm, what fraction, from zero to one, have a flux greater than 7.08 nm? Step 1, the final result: 0.33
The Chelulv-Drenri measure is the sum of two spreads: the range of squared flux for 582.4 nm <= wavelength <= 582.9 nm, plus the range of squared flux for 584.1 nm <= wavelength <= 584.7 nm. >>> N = 22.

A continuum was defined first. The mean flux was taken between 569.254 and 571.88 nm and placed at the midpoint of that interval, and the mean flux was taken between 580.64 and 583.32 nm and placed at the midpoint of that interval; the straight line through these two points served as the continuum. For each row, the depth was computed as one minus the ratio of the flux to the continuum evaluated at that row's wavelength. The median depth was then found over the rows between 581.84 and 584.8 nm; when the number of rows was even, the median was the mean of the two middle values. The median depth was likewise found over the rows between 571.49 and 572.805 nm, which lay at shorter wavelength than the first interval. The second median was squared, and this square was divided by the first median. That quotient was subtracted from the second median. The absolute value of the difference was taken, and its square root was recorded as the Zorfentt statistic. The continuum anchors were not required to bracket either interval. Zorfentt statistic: 0.12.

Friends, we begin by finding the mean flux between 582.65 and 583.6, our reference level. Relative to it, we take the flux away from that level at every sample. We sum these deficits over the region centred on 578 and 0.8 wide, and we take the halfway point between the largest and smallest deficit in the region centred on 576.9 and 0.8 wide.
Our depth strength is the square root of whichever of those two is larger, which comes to 0.48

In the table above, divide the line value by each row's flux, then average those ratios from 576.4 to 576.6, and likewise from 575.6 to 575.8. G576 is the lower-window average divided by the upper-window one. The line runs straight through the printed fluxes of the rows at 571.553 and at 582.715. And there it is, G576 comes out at 0.95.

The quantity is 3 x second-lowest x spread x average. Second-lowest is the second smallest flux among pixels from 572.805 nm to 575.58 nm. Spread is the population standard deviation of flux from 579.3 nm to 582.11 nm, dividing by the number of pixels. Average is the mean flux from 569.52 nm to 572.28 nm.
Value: 46.0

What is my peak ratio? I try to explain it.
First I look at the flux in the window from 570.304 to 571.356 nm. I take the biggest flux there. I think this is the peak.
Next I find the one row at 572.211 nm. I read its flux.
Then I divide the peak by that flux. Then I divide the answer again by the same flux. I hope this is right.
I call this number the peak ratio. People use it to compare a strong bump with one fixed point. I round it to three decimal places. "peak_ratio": 0.148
